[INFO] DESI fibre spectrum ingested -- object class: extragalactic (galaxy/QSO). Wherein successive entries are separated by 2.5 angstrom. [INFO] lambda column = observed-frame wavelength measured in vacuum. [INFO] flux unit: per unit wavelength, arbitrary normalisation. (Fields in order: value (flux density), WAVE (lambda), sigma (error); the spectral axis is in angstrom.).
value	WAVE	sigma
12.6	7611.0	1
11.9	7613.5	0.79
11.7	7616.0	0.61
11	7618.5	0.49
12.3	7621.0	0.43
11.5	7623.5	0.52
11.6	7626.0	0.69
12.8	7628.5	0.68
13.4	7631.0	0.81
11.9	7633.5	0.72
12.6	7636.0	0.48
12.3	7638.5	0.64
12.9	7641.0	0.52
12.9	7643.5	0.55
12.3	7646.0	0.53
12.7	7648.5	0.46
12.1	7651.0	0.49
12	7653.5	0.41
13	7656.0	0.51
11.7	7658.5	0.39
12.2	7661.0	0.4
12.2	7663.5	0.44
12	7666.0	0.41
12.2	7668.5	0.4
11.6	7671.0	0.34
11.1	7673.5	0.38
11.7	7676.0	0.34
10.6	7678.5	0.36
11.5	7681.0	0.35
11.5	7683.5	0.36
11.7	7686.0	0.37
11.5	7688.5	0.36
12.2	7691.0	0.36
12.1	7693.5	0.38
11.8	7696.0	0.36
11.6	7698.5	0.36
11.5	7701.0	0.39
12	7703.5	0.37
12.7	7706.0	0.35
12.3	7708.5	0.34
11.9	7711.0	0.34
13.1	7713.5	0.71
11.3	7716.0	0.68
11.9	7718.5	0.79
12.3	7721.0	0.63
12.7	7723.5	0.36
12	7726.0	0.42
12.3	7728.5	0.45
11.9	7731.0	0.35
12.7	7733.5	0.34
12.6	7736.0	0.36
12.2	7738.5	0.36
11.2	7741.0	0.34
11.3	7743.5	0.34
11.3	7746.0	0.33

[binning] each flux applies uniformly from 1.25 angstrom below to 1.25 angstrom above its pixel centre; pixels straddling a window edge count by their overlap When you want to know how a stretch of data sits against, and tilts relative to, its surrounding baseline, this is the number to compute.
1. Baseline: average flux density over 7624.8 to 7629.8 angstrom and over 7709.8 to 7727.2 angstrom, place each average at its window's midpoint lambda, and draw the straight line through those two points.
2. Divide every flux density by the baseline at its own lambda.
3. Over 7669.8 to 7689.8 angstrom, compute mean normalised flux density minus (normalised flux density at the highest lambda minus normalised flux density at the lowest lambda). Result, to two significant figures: 0.94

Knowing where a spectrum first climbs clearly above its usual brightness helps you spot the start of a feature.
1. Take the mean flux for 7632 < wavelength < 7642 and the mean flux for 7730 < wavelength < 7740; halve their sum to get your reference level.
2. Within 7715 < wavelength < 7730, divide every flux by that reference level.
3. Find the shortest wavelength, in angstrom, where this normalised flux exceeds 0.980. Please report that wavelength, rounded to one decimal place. 7721.0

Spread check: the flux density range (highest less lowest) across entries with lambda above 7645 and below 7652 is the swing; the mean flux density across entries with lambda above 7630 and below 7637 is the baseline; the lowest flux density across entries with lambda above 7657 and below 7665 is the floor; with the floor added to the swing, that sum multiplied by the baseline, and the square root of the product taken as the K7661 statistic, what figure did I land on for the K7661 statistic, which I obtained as 12.5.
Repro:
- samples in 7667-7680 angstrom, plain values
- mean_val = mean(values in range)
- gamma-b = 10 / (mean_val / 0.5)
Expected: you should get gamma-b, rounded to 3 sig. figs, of 0.437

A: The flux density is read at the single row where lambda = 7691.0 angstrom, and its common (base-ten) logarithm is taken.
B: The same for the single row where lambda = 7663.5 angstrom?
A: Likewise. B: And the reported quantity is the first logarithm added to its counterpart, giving 2.17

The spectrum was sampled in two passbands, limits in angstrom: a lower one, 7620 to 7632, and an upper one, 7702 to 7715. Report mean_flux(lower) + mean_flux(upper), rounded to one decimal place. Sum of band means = 24.7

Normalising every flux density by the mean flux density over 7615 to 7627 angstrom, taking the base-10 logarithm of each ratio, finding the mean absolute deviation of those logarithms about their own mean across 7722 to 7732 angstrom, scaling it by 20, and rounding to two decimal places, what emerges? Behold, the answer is 0.19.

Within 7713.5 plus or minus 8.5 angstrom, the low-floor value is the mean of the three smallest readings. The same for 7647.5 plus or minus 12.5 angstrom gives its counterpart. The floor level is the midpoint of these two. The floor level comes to 11.8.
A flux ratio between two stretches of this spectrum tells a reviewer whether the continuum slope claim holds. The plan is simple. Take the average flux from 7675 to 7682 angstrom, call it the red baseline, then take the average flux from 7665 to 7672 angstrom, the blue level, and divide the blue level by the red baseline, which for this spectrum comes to 1.06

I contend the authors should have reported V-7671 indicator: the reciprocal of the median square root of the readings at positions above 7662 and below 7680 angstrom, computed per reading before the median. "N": 0.292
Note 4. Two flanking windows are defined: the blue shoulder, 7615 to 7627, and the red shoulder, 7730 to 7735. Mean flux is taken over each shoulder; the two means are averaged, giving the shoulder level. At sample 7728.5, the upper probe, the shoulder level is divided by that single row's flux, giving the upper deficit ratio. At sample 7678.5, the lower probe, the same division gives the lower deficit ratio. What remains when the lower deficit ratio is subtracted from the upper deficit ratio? -0.16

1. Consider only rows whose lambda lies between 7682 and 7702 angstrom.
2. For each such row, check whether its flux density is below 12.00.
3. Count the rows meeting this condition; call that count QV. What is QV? 6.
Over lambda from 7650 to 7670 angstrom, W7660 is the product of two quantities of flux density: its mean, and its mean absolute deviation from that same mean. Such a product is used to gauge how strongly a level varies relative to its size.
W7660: 2.74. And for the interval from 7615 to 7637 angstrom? 7.37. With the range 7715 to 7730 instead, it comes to 4.23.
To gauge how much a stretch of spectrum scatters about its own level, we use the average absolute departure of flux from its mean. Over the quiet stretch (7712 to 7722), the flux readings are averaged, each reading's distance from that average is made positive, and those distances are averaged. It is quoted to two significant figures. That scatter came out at 0.55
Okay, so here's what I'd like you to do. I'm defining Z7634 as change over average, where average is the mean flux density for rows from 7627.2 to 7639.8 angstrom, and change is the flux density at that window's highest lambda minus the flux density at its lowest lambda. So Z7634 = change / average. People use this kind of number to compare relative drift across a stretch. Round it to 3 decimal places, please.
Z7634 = -0.040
